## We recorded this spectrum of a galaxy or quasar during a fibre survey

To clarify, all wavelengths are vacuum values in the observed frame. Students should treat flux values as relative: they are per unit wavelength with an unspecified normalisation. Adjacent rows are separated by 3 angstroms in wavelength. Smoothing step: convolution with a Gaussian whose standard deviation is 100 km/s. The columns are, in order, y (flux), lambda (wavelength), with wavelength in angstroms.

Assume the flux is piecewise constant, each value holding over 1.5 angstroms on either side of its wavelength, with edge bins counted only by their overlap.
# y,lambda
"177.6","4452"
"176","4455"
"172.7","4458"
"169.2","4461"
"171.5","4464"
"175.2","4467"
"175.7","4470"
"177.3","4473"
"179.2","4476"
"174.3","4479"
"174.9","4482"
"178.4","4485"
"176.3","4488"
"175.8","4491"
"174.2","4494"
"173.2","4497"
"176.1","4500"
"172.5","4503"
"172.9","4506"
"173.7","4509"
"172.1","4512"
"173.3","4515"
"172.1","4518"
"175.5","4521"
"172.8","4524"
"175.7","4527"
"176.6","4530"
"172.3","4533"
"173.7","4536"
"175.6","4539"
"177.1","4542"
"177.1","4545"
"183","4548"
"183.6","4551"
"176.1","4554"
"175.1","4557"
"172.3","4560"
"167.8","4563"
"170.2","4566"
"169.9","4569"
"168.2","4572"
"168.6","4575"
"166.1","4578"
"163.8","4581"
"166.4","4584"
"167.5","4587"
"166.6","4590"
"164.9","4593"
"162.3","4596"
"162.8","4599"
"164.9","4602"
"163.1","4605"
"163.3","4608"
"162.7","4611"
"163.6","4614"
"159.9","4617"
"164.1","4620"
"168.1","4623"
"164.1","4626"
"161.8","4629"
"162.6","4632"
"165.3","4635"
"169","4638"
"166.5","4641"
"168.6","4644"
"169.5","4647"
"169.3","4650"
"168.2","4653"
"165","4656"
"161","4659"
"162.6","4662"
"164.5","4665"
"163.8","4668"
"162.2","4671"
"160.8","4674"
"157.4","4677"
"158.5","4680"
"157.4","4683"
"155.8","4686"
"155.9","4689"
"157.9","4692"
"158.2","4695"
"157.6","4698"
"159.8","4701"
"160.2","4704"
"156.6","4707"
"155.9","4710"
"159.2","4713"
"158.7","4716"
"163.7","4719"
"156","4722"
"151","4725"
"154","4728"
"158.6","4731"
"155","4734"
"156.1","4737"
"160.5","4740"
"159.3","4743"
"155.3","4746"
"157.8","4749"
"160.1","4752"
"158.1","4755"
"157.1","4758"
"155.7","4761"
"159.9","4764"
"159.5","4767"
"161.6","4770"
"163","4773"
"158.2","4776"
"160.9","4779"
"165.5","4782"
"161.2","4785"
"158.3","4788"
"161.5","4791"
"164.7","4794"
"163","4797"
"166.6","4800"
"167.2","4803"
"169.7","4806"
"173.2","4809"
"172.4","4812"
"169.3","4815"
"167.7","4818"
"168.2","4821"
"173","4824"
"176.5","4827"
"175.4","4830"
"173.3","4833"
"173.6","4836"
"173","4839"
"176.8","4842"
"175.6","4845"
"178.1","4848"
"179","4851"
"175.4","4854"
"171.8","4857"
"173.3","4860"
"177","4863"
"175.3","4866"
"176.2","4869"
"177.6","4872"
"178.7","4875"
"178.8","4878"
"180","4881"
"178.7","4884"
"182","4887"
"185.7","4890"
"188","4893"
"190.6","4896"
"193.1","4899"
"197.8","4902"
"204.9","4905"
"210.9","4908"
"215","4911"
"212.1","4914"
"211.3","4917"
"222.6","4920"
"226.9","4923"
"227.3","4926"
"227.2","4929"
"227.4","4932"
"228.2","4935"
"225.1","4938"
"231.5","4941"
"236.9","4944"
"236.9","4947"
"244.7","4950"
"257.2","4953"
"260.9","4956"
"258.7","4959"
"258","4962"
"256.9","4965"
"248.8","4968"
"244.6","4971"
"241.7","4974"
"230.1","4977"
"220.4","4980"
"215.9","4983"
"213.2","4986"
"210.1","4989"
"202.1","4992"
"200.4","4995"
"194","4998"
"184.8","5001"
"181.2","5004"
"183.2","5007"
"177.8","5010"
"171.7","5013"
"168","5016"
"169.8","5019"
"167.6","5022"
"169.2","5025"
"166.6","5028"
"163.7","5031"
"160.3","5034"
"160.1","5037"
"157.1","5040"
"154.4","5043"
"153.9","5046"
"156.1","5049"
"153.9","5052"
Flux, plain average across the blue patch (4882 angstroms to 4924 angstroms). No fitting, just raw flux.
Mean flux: 201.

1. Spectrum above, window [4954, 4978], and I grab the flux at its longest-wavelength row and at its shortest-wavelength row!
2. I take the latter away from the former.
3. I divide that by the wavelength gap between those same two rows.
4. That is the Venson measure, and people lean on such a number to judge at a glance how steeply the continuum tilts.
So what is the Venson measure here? -1.5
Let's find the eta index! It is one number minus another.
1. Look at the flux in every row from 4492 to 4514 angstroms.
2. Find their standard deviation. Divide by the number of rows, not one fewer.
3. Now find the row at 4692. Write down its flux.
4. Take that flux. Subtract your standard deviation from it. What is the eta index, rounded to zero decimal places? 157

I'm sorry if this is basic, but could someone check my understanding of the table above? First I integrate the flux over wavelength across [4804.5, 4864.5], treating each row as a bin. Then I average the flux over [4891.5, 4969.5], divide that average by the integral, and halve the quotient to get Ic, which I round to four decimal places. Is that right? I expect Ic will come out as 0.0109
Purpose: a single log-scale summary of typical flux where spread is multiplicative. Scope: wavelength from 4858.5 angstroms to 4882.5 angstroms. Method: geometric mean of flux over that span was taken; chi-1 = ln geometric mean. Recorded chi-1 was 5.18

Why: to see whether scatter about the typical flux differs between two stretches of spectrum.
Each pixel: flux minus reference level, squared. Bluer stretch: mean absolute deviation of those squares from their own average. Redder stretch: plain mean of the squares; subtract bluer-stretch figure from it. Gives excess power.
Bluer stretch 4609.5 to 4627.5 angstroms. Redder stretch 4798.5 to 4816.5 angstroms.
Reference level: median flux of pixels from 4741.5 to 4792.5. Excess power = 94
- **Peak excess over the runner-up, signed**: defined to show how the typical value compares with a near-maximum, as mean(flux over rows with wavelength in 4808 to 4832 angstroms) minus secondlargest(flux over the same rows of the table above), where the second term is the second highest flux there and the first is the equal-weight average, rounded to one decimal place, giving -3.4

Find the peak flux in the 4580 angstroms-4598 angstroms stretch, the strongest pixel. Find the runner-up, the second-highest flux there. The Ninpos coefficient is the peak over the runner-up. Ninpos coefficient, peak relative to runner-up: 1.01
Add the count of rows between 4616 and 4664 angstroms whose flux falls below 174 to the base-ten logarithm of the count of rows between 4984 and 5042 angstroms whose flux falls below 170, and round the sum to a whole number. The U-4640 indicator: 17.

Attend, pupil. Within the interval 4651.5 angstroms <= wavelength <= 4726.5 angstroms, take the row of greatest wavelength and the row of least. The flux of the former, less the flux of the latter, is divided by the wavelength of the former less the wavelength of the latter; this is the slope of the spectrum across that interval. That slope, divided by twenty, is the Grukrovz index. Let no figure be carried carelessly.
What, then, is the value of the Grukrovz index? -0.012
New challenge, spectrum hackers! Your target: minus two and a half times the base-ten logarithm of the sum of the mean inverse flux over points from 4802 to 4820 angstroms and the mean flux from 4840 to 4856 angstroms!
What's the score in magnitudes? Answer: -5.62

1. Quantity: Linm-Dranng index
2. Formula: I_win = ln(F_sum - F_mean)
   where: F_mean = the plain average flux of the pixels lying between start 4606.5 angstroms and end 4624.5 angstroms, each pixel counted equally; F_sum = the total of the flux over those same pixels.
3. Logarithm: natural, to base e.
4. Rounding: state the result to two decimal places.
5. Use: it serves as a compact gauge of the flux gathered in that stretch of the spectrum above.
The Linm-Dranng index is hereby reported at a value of 6.71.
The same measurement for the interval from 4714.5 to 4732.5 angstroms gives 6.67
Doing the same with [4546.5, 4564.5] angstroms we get 6.78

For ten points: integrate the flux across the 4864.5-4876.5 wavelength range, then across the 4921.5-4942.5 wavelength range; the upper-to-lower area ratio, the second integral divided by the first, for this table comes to 2.3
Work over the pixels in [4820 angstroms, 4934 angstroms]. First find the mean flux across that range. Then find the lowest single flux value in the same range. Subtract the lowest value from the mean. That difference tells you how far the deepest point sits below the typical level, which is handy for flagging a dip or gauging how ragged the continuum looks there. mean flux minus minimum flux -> 21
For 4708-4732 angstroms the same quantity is 6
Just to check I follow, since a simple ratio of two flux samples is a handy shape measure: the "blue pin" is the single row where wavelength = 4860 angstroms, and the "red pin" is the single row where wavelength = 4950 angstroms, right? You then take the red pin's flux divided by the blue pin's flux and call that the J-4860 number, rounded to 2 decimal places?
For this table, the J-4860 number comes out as 1.41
